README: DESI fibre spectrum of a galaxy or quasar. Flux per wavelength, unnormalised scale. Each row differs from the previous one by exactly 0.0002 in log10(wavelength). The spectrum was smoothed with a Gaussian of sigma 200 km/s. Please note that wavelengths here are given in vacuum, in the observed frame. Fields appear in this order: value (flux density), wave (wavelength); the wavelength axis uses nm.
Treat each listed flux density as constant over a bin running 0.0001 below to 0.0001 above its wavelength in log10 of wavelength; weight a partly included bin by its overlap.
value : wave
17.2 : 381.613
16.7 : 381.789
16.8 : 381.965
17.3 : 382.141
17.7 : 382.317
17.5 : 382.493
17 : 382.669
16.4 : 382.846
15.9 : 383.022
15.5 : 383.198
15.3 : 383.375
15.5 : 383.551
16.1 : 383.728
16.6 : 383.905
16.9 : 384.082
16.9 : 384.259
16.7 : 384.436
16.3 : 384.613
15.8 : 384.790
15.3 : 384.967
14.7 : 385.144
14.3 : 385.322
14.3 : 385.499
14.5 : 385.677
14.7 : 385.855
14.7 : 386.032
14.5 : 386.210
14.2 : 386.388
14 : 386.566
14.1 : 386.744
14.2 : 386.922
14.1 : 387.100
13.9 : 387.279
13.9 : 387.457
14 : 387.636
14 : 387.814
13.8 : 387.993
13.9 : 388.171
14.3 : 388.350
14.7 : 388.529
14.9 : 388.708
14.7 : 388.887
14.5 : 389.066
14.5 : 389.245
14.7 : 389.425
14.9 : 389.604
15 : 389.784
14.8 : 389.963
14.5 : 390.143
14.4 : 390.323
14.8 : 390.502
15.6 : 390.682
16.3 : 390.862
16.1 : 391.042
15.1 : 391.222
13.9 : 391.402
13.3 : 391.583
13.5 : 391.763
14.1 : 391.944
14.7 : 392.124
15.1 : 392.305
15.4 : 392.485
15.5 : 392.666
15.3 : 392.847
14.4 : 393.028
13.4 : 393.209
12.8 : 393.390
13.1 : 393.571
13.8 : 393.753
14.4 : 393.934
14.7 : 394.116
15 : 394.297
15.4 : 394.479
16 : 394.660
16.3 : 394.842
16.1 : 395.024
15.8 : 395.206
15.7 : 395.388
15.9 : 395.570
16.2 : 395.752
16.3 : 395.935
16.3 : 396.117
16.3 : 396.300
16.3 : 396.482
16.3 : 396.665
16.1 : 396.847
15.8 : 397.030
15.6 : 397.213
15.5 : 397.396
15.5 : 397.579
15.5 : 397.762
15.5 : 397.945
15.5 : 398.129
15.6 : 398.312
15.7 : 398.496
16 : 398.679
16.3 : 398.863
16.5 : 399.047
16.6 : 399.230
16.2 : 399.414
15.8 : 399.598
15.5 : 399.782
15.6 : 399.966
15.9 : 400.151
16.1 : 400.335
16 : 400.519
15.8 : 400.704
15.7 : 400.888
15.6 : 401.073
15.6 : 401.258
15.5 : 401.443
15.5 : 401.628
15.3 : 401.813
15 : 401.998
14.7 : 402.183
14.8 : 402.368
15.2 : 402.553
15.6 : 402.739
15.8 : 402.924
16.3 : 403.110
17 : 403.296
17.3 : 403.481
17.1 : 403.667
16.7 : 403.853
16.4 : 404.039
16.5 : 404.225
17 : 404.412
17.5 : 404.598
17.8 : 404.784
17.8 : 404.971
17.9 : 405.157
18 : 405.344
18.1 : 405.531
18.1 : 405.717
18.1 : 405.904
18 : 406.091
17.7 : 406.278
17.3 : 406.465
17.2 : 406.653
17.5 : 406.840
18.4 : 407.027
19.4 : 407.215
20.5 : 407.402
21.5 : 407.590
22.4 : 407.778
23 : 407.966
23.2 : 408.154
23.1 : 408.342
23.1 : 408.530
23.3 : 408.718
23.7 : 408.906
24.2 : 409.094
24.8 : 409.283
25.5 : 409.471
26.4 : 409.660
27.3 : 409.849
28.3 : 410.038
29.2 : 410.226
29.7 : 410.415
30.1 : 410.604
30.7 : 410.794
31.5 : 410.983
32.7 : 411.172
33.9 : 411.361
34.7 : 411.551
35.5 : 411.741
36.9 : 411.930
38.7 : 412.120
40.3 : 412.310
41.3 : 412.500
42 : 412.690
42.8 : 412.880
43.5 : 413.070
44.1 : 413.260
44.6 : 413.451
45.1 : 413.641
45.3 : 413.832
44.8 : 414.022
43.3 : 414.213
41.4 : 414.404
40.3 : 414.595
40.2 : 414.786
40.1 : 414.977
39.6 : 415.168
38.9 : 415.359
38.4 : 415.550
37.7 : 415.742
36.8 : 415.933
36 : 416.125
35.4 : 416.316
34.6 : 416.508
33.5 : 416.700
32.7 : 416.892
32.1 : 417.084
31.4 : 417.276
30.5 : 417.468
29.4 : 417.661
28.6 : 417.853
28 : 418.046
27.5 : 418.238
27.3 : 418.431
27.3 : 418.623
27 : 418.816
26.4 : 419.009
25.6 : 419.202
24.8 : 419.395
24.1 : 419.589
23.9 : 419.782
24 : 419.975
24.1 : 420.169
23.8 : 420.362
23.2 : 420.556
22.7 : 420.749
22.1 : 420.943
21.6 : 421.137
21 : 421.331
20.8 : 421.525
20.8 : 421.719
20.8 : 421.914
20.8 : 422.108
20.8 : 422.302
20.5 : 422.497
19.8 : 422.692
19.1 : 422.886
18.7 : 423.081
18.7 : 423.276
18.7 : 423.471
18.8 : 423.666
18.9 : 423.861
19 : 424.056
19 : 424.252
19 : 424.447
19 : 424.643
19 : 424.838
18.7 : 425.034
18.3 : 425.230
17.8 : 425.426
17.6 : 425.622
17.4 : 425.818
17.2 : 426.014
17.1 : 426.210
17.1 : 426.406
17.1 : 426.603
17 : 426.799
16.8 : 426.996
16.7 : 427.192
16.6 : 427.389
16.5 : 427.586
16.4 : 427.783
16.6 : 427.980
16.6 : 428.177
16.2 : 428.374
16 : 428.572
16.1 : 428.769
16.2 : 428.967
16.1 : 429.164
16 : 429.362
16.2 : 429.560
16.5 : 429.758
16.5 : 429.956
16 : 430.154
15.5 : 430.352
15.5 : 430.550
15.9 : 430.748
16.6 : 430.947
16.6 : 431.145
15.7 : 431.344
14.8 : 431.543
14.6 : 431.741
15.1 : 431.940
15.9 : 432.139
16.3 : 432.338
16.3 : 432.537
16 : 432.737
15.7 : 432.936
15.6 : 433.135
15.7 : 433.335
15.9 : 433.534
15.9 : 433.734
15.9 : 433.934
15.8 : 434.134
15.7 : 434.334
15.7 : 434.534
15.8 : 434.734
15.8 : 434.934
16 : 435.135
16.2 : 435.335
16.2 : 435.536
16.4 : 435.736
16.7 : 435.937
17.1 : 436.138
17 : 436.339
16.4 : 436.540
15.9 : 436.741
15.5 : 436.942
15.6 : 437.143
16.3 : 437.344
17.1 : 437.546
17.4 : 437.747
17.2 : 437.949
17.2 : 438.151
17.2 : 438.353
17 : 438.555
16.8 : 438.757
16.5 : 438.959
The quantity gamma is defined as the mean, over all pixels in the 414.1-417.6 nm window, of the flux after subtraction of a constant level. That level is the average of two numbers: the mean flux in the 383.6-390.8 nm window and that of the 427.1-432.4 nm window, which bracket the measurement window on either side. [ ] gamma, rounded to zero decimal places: 21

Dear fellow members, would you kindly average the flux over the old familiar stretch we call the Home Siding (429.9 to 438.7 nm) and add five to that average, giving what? 21.1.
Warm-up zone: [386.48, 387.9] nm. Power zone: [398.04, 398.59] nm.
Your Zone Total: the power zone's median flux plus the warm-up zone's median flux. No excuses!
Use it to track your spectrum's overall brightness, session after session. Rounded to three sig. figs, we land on 29.6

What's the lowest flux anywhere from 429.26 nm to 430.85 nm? 15.5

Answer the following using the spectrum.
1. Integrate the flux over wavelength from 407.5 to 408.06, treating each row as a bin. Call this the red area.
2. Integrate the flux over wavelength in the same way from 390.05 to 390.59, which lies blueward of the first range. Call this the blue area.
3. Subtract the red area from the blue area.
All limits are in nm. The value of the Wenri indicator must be -5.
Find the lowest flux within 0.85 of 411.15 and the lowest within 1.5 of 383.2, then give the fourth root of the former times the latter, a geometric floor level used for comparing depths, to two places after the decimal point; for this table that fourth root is 4.62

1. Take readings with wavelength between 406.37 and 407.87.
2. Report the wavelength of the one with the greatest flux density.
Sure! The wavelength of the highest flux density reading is 407.778 nm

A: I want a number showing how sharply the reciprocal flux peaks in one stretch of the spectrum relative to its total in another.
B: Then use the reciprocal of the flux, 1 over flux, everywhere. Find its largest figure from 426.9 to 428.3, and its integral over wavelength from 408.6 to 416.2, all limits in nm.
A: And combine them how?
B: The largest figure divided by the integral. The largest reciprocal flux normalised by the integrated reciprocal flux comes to 0.28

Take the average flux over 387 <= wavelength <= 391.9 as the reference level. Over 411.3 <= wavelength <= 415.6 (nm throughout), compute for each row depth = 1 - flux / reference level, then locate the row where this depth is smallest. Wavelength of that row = 413.832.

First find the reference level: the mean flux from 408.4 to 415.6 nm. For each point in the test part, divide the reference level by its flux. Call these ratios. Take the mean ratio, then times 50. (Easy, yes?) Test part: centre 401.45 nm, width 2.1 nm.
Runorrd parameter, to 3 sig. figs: 115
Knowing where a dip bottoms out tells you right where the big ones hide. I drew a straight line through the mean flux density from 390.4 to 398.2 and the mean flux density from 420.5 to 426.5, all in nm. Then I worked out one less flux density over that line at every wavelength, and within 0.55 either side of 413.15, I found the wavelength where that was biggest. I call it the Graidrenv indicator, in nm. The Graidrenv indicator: 412.690 nm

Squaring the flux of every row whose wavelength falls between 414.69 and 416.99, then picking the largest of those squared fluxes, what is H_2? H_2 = 1616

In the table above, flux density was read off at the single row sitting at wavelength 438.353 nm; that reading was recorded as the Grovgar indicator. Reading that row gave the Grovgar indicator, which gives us 17.2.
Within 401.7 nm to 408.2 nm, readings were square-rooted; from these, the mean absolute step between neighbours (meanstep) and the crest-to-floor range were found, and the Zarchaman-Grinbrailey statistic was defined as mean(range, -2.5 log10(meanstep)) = 2.19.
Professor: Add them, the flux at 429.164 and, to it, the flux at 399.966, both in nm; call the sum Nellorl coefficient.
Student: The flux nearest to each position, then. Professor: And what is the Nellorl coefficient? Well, 32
